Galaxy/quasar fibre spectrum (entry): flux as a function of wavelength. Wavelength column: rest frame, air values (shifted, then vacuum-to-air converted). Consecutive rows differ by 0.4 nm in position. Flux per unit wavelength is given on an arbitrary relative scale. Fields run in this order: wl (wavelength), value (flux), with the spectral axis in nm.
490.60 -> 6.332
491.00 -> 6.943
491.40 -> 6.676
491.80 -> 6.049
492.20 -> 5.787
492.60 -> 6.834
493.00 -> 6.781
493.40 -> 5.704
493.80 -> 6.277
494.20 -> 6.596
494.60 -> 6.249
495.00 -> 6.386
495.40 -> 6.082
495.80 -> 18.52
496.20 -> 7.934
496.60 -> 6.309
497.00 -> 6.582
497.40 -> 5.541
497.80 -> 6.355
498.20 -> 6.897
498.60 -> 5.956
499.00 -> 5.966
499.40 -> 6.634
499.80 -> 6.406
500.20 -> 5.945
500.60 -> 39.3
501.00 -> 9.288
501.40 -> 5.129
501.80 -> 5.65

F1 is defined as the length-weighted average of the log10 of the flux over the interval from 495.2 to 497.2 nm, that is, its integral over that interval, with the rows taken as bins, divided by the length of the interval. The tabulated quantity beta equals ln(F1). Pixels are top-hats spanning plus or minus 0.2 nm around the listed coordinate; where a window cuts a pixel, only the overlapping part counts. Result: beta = -0.090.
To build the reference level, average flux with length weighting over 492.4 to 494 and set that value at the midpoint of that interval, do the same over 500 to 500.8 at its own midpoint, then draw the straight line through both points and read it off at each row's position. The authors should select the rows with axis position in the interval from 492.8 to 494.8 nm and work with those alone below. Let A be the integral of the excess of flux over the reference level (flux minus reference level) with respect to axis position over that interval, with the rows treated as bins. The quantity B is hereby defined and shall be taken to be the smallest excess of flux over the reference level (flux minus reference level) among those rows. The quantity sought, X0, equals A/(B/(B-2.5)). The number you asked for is -5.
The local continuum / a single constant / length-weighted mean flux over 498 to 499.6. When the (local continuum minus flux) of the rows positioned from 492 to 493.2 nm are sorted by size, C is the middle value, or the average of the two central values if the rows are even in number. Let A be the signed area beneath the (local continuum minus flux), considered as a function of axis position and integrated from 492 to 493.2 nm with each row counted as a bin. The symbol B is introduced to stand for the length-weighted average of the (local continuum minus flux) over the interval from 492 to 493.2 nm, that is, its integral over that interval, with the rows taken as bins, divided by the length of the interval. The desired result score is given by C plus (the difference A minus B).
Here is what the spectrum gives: -0.4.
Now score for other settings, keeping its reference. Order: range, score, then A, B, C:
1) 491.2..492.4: 0.4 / 0.2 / 0.2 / 0.3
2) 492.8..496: -3.2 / -4.7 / -1.5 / 0.0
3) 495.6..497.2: -3.0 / -5.6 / -3.5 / -0.9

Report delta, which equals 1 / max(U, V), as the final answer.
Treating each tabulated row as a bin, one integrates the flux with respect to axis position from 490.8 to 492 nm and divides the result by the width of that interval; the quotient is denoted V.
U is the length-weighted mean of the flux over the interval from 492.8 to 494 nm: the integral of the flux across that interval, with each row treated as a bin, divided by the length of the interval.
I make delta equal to 0.15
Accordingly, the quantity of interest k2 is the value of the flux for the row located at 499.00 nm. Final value 5.966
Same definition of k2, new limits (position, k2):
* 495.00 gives 6.386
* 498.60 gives 5.956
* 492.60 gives 6.834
